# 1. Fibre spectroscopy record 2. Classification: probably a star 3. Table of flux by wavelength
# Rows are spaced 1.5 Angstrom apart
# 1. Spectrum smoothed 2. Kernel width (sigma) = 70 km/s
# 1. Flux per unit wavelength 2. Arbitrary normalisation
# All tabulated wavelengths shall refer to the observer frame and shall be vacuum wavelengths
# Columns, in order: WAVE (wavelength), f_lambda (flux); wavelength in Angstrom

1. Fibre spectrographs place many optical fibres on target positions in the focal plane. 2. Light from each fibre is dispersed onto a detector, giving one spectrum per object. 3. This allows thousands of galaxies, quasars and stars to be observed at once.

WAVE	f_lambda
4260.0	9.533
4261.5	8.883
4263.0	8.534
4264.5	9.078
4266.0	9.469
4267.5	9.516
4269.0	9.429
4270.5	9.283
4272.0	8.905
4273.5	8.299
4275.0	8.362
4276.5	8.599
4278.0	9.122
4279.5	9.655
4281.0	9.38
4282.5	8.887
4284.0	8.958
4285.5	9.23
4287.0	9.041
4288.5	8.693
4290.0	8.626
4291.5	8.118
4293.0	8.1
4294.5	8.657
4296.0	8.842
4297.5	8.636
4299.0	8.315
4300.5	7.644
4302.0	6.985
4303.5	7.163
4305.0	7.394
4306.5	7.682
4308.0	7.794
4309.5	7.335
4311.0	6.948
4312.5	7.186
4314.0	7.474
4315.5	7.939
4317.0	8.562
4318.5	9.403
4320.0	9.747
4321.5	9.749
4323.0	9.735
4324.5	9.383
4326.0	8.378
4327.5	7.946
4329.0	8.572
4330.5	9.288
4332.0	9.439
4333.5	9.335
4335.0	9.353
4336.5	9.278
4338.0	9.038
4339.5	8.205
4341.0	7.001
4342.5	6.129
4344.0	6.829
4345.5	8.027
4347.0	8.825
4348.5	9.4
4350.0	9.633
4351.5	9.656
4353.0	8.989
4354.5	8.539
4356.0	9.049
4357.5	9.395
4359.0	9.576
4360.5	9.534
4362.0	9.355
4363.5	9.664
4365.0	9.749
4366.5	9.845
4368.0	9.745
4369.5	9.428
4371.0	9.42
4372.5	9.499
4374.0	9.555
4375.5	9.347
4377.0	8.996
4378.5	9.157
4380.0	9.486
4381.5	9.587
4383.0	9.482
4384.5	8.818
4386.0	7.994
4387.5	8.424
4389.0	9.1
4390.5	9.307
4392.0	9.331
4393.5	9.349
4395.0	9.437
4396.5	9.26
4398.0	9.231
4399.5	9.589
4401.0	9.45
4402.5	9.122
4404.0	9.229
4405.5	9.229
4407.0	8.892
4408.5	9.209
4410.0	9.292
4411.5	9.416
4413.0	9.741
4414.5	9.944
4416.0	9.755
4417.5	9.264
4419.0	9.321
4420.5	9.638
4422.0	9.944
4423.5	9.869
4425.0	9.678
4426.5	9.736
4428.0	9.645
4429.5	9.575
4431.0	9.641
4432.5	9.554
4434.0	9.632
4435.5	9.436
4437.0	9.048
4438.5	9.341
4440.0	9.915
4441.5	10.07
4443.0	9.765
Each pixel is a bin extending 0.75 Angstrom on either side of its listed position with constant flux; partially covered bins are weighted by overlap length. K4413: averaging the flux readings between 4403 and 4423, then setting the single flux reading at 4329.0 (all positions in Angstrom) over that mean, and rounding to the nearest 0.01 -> 0.91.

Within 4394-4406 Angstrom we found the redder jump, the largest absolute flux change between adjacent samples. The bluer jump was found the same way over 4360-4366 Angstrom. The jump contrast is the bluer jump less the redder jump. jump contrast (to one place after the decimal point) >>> 0.0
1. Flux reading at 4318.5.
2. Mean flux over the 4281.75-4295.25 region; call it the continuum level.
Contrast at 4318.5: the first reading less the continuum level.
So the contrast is 0.70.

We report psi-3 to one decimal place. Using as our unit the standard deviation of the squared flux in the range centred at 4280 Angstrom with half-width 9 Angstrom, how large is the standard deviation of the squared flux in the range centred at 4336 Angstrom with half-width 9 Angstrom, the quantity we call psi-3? 2.6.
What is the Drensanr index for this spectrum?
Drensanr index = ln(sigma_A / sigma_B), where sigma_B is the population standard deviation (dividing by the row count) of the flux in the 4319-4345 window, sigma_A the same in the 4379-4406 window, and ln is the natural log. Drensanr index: -1.0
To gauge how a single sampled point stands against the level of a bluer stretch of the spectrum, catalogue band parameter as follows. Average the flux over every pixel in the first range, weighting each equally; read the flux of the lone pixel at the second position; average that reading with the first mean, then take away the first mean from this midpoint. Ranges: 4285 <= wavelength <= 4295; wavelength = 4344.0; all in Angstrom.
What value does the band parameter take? -0.90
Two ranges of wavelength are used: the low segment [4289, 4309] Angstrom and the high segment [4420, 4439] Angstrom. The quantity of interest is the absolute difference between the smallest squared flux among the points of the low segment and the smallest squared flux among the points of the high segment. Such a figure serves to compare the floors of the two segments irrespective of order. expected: 33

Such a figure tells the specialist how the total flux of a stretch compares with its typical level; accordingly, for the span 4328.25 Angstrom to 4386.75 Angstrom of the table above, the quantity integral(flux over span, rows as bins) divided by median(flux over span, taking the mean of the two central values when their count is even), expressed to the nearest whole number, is 56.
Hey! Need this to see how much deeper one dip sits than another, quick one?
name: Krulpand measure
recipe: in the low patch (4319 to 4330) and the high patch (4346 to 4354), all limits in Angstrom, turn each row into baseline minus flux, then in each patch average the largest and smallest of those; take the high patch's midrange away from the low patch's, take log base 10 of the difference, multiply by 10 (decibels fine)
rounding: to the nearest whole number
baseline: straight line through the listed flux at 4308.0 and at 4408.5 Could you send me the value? -15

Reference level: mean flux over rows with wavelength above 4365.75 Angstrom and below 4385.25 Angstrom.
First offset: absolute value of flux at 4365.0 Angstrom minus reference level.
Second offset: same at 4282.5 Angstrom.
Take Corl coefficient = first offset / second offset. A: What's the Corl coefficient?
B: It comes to 0.64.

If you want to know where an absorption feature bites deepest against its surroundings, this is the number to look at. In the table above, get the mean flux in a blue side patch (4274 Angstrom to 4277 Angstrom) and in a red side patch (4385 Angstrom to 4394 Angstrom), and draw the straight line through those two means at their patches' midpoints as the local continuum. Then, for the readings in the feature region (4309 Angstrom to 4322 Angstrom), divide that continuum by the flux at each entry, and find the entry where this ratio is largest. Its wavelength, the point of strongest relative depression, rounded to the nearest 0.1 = 4311.0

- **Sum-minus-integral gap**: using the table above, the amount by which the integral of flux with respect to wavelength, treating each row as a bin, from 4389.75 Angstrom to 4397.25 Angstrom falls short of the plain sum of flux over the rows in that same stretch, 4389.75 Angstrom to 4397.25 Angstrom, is -23.3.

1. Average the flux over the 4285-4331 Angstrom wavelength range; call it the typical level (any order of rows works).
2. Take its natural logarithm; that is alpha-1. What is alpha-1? 2.12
